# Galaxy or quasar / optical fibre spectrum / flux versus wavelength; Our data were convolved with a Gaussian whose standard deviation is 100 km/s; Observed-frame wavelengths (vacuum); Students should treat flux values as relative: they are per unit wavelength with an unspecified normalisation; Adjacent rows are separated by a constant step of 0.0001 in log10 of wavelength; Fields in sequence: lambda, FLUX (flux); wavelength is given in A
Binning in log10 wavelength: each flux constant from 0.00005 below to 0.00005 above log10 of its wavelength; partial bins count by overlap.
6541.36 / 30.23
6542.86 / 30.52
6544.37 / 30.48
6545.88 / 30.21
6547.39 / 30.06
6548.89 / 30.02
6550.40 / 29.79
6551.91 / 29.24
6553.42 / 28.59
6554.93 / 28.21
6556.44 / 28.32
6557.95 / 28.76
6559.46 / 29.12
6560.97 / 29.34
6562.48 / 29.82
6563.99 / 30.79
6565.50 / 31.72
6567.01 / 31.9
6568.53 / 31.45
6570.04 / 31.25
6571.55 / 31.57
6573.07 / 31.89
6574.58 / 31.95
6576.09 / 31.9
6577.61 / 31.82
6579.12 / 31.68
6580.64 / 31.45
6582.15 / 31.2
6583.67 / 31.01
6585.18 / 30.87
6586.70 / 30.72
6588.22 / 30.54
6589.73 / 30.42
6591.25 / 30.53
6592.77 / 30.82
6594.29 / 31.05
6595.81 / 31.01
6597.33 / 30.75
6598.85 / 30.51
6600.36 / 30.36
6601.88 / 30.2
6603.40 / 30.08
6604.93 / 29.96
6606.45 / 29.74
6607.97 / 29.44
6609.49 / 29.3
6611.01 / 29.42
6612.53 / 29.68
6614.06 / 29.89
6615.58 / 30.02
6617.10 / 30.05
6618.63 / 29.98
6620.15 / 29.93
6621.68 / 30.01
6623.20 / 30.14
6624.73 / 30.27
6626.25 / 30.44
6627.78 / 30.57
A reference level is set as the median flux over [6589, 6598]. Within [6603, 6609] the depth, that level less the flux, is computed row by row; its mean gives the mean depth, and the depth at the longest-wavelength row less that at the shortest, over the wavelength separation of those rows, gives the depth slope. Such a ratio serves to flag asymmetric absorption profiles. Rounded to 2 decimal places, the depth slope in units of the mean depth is 0.14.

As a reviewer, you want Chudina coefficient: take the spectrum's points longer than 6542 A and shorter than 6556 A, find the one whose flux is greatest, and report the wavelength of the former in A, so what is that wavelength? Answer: 6542.86 A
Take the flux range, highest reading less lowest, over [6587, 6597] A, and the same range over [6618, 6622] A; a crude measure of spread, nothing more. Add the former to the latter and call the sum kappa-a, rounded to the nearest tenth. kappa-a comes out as 0.7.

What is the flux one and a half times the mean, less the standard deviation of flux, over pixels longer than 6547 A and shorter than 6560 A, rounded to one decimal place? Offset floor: 43.0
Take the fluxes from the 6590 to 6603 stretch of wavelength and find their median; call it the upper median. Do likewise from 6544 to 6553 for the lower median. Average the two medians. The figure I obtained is 30.3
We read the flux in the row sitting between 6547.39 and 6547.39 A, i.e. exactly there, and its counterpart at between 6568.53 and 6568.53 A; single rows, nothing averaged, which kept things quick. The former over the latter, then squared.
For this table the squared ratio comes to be 0.91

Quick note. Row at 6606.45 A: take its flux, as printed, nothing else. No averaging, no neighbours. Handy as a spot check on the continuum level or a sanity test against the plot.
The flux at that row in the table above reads 29.74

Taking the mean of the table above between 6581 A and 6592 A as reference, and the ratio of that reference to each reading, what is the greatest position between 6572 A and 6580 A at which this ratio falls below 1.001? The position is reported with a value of 6579.12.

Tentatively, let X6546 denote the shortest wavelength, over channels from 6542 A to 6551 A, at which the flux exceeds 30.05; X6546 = 6542.86 A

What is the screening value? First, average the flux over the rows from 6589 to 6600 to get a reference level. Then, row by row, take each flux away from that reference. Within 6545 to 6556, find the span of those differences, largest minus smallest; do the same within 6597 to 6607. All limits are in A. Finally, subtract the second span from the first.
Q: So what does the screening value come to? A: 1.0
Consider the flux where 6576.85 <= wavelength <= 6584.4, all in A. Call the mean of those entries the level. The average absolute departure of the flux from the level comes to 0.26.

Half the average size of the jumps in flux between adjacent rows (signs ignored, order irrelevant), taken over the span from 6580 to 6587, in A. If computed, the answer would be 0.091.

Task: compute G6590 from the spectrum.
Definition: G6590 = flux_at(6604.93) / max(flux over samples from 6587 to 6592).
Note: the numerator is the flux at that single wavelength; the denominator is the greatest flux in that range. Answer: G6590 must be 0.98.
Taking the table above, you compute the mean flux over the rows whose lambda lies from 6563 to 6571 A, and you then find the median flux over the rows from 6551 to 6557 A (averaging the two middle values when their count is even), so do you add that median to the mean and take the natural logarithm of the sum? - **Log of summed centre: 4.09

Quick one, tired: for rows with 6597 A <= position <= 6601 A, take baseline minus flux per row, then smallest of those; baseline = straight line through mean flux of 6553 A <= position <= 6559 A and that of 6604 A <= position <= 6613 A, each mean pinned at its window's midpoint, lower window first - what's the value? -1.4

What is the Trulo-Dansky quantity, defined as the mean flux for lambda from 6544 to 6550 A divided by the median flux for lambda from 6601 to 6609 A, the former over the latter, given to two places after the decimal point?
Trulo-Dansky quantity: 1.01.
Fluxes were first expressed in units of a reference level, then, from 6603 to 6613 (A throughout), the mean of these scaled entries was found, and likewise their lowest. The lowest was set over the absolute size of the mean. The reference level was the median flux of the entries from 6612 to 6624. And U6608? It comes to 0.988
